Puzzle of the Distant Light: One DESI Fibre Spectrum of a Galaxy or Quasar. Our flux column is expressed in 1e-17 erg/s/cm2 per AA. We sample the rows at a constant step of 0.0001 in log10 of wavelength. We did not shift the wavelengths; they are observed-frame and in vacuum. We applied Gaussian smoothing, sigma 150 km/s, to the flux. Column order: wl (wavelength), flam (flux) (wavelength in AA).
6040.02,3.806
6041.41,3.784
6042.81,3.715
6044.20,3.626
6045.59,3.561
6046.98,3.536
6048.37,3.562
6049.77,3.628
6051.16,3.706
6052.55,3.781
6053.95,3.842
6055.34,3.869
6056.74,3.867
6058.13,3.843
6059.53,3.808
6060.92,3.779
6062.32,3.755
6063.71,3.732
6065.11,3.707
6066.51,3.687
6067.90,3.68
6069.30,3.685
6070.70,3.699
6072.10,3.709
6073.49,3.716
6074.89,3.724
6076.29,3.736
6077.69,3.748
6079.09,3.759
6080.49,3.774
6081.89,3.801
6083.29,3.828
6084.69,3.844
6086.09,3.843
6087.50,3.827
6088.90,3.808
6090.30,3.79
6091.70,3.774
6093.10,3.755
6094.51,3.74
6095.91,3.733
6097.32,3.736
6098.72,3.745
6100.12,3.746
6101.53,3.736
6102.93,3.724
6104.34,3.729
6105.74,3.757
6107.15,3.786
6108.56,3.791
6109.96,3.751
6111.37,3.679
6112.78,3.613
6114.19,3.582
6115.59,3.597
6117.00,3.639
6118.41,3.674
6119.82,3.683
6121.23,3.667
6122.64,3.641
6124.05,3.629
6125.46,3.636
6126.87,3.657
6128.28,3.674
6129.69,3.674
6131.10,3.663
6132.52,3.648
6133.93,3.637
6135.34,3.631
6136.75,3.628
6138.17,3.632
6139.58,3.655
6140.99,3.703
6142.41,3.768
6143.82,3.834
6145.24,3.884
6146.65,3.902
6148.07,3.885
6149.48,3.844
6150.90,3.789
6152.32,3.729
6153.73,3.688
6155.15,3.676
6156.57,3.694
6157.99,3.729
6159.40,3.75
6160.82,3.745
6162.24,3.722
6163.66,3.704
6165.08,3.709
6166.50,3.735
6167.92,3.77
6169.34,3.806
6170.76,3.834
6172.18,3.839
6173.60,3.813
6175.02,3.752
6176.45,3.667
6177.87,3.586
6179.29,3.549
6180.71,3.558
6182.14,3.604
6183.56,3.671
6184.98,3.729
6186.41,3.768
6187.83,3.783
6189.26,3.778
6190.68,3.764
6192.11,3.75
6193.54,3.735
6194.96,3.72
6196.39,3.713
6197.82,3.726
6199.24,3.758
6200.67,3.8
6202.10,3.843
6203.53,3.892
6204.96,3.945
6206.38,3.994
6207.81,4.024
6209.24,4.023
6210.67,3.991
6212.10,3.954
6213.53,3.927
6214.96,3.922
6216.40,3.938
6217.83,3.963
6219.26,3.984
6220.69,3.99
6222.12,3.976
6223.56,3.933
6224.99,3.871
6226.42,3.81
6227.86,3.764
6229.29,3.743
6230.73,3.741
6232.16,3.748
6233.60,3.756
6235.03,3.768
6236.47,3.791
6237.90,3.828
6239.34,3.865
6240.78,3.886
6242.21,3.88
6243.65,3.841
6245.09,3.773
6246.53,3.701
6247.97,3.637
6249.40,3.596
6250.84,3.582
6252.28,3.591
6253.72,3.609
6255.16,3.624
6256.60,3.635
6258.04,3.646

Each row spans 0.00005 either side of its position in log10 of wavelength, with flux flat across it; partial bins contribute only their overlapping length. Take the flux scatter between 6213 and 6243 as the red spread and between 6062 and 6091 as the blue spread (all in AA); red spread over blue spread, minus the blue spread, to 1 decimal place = 1.6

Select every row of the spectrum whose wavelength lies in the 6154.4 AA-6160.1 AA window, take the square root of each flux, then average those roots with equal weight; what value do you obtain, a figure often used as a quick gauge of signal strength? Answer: 1.93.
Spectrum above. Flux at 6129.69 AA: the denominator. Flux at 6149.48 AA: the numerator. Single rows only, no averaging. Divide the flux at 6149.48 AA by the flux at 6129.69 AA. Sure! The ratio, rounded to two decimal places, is 1.05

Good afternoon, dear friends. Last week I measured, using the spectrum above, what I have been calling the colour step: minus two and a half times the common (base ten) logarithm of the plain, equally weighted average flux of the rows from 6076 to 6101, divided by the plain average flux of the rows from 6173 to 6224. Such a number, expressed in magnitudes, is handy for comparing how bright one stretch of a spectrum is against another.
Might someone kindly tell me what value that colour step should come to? 0.012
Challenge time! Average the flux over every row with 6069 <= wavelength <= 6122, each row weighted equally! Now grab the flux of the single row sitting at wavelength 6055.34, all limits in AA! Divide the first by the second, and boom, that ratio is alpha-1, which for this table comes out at 0.97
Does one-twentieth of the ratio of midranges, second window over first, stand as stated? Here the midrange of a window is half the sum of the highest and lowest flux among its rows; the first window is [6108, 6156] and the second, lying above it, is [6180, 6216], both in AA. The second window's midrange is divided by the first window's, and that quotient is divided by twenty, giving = 0.0507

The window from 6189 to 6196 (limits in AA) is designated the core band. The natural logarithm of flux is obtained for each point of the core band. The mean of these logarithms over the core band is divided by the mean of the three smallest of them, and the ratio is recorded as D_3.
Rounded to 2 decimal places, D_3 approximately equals 1.00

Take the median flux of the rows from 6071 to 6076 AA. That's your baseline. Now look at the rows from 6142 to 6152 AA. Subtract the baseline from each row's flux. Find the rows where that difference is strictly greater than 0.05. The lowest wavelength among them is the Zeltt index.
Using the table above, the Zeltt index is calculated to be 6142.41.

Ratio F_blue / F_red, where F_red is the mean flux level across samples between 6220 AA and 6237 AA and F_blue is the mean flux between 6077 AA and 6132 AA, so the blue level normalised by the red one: 0.97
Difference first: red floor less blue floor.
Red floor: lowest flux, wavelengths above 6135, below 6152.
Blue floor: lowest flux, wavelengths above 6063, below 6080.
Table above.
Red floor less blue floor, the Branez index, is -0.05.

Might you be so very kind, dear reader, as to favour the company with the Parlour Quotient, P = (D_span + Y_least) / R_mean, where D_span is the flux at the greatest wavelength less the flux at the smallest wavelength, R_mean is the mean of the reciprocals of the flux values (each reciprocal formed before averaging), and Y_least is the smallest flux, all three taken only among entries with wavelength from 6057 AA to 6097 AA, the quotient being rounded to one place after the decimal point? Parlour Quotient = 13.4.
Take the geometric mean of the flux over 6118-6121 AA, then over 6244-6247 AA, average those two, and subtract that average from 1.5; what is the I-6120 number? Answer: -2.21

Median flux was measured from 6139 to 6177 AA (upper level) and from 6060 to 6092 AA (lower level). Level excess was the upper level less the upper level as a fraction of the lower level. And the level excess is 2.751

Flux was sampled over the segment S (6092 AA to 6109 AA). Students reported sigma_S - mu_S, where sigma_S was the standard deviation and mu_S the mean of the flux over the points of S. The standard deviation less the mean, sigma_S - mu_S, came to -3.73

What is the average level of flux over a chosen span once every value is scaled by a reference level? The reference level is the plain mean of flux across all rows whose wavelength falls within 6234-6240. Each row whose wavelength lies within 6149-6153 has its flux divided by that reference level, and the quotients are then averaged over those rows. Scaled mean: 0.99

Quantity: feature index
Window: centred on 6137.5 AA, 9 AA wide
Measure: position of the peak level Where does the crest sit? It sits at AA 6140.99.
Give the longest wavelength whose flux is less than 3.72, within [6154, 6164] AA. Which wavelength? 6163.66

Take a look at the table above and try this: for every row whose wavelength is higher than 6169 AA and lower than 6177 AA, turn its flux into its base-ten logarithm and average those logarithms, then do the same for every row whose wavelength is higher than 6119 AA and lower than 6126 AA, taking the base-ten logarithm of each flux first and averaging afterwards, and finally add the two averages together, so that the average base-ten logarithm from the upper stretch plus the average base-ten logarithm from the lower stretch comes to 1.14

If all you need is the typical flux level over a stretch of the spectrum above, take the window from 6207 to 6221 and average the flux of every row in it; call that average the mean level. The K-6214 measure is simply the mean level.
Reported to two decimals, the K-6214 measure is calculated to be 3.97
